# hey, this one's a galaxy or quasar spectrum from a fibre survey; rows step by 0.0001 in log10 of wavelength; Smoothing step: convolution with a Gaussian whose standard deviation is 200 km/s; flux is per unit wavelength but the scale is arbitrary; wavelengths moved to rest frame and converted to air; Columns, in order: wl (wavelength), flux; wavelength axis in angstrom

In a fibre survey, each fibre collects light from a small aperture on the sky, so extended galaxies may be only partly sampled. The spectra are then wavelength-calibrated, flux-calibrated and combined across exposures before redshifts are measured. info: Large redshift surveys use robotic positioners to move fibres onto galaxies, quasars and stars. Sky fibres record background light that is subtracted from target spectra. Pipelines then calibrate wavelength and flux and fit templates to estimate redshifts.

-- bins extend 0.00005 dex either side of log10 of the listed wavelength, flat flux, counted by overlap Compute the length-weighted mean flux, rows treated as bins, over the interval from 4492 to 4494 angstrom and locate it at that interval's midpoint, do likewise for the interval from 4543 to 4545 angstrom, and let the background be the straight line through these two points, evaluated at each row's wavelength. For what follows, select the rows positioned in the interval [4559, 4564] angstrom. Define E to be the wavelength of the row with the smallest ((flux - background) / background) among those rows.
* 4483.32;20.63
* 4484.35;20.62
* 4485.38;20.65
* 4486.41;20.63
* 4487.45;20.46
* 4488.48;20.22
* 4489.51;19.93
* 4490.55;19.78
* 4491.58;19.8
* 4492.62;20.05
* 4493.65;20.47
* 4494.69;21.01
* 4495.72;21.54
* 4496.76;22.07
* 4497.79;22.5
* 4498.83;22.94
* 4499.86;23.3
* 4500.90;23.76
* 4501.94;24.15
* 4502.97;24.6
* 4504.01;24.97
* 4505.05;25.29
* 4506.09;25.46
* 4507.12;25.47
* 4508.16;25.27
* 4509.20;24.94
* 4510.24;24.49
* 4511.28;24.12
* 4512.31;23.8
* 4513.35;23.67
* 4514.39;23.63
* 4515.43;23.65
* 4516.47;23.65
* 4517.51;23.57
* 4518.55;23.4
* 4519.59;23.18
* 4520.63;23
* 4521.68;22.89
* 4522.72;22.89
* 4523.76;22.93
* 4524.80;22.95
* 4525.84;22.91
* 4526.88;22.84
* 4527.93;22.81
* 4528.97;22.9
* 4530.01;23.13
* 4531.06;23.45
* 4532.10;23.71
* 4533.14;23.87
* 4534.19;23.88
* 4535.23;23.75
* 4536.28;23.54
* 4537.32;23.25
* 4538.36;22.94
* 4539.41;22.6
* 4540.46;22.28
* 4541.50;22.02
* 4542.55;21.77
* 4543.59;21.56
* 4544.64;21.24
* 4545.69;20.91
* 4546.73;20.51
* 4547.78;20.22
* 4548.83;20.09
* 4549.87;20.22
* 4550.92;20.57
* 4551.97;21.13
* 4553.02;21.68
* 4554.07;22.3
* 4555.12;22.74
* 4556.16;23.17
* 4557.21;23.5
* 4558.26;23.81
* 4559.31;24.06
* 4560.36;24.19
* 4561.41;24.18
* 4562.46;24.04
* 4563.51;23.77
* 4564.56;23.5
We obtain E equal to 4563.51 angstrom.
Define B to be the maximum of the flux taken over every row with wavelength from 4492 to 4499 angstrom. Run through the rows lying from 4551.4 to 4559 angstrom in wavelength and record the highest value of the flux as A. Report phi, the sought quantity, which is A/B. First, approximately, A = 23.81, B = 22.94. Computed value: 1.04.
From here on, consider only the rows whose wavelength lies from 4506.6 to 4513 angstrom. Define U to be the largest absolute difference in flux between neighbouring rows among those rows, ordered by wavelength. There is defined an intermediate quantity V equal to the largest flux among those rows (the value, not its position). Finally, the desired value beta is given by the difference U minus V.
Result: -25.0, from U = 0.45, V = 25.47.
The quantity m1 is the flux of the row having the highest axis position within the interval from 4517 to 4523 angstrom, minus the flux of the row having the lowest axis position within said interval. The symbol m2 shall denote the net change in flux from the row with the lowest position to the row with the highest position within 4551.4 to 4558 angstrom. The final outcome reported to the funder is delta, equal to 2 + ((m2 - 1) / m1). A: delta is 0.0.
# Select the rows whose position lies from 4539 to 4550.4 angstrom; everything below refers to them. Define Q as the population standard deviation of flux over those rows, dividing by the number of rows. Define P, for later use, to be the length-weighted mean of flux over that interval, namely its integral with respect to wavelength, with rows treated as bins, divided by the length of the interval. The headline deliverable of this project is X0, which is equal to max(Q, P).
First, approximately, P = 21.2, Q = 0.9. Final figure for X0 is 21.2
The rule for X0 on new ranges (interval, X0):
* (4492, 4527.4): 23.4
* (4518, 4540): 23.2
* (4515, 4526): 23.2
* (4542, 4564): 22.2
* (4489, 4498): 20.7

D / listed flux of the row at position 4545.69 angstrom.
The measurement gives 20.91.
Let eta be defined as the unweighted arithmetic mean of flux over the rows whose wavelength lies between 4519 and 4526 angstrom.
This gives 23.0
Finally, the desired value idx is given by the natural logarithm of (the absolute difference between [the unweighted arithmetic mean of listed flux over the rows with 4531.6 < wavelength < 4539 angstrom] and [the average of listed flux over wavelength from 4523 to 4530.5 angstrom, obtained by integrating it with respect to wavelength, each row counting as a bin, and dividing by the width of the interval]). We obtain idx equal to -0.5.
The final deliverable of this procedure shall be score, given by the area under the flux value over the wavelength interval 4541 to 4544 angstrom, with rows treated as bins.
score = 65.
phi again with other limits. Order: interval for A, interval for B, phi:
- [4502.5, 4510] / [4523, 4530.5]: 1.10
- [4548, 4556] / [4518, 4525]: 0.97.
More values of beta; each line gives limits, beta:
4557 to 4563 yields -23.9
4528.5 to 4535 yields -23.6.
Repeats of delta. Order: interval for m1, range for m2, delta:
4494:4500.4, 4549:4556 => 2.7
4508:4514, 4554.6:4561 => 1.7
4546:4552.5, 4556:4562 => 2.0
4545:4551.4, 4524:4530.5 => 4.4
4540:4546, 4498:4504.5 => 1.2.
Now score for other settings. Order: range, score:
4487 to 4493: 120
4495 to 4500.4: 121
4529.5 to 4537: 177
